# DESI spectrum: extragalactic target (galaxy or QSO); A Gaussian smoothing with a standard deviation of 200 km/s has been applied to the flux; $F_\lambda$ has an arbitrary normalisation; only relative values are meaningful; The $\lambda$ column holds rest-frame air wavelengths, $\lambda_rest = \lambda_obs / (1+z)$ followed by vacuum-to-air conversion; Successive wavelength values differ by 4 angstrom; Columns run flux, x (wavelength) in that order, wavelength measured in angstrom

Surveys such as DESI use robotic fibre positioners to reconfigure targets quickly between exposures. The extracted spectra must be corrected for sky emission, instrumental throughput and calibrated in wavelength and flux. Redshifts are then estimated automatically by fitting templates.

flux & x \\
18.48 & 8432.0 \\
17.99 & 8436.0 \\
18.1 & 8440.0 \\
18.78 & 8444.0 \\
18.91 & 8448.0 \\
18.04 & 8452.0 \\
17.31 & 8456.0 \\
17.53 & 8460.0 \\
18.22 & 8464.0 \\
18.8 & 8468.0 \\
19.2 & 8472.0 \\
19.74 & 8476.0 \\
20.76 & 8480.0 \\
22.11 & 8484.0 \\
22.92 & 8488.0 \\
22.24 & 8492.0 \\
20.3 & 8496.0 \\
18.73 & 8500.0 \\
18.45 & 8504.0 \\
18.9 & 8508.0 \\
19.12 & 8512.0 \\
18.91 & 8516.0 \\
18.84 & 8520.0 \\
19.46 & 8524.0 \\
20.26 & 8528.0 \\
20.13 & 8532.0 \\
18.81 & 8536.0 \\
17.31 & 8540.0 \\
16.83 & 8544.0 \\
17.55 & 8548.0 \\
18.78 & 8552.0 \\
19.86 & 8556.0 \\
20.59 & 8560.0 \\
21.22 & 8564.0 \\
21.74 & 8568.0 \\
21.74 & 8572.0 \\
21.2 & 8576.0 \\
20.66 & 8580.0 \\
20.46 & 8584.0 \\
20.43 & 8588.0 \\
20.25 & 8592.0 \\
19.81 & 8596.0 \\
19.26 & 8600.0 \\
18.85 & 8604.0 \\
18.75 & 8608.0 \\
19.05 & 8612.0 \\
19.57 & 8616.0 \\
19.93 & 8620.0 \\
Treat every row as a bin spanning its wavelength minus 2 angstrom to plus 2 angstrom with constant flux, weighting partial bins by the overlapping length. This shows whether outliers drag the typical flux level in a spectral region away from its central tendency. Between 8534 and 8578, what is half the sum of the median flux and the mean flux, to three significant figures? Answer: 19.7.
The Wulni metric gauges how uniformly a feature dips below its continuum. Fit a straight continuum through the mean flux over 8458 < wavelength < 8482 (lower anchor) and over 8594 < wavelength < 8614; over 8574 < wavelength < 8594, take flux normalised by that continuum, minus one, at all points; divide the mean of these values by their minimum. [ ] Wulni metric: 1.3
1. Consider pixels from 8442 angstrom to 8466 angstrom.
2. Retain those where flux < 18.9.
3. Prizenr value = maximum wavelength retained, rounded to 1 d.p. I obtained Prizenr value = 8464.0 angstrom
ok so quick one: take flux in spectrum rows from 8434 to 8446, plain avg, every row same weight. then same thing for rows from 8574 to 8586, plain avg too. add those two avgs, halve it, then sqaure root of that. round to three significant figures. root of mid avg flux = 4.42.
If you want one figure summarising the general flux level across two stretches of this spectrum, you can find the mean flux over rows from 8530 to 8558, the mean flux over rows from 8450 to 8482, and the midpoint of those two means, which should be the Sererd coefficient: 18.6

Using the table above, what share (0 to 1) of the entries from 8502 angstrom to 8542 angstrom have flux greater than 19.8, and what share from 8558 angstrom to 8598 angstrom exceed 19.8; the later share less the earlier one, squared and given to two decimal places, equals 0.64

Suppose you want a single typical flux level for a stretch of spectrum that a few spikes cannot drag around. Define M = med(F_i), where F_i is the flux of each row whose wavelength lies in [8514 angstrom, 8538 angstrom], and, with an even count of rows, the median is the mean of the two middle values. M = 19.2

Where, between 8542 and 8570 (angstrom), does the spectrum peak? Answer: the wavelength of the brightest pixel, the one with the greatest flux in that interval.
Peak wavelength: 8568.0 angstrom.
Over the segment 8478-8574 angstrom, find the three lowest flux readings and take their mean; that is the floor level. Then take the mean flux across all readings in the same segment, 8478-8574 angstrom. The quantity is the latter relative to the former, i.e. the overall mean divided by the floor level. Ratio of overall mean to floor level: 1.15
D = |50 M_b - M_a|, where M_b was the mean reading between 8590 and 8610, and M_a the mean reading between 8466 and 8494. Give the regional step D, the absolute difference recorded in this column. 948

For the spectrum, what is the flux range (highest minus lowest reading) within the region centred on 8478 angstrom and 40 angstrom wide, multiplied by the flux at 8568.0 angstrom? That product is 117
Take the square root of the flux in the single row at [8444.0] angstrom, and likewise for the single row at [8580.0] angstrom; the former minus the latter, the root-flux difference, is -0.21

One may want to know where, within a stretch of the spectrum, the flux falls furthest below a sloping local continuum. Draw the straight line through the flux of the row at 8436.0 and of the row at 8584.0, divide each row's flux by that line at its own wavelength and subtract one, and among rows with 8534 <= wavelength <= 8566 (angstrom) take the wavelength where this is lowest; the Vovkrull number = 8544.0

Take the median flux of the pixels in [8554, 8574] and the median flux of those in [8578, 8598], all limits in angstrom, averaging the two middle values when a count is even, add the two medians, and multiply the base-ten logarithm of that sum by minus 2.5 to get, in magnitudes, -4.05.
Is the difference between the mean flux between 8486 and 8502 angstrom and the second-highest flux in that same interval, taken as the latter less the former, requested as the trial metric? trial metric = 1.19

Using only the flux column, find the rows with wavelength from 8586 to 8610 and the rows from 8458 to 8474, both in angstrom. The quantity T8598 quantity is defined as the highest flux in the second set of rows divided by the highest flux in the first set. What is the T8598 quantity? 0.94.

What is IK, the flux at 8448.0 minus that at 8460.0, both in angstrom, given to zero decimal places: 1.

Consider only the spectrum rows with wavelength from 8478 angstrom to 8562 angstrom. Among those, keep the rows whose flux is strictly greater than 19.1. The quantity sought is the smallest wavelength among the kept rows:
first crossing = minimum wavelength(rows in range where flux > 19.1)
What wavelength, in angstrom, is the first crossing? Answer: 8480.0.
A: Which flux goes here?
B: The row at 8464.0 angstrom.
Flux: 18.22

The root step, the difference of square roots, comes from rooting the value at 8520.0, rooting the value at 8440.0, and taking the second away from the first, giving 0.09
